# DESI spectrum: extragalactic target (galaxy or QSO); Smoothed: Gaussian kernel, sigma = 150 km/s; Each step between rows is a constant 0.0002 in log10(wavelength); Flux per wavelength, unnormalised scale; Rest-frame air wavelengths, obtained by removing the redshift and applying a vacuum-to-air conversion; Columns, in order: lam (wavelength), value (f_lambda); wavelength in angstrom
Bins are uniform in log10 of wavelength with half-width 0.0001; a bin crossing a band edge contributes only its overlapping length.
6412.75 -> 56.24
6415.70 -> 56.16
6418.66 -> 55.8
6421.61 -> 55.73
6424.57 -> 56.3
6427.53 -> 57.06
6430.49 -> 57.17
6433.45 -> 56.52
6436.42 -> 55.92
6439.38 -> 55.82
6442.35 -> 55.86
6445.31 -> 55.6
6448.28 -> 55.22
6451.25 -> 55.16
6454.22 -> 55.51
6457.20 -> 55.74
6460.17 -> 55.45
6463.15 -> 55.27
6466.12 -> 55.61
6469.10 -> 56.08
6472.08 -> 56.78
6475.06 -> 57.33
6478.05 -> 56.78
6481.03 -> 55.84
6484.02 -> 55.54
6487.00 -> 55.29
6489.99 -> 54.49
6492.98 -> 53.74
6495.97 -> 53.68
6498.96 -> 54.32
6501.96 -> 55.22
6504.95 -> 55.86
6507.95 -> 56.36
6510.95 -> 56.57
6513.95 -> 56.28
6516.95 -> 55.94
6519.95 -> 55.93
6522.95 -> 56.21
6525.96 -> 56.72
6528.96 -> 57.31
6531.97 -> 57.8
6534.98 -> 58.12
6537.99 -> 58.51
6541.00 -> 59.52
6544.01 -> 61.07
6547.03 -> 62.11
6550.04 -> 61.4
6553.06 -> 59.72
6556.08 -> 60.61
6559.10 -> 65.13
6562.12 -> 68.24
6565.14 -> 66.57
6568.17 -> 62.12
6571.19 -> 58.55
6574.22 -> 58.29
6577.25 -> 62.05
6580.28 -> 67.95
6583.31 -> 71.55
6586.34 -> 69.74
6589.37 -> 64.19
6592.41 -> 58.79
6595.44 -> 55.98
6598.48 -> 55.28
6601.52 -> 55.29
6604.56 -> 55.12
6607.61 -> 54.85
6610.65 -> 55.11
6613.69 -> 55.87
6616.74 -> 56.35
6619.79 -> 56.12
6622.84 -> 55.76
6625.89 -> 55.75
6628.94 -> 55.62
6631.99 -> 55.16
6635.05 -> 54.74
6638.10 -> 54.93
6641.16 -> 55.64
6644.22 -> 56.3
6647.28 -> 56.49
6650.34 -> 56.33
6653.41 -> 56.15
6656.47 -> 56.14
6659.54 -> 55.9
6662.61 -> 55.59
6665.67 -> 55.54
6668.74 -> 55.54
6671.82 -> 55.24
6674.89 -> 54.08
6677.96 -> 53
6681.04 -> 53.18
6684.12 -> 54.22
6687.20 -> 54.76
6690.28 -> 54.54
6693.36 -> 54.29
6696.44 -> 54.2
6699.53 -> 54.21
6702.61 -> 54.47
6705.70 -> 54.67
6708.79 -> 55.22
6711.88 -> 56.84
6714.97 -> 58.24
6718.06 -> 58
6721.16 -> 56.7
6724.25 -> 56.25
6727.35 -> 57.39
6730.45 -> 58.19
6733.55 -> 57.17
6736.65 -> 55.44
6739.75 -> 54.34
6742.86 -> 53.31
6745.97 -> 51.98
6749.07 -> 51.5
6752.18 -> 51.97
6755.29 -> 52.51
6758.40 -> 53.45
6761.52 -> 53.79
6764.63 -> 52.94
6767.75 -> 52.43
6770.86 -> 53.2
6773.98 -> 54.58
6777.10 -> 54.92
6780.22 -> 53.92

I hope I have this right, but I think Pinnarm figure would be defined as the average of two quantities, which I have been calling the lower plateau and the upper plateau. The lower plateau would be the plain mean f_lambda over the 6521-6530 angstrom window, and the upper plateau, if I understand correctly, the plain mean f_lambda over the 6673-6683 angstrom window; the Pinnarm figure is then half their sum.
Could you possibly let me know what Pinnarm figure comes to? 55.1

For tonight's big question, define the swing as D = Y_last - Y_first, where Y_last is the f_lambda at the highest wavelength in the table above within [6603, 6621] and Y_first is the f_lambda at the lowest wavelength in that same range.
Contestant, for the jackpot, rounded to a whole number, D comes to 1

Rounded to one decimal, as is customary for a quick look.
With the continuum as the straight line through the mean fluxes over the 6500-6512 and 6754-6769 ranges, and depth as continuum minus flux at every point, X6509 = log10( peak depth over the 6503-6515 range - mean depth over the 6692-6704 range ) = -0.2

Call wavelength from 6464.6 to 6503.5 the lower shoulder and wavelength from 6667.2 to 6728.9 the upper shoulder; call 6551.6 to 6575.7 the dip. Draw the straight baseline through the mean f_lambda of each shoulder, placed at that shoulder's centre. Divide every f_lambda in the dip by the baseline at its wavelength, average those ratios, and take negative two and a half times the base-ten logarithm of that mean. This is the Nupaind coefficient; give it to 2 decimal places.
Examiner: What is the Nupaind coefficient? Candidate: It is -0.13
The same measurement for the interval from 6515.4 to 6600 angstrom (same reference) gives -0.10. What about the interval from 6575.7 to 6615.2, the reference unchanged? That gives -0.09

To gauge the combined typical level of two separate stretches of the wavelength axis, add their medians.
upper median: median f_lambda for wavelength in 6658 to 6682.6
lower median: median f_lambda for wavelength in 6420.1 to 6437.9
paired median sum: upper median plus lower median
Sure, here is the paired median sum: 112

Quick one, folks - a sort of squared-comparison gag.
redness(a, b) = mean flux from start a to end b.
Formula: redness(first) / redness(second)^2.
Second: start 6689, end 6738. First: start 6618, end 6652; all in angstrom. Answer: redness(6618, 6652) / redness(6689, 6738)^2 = 0.0178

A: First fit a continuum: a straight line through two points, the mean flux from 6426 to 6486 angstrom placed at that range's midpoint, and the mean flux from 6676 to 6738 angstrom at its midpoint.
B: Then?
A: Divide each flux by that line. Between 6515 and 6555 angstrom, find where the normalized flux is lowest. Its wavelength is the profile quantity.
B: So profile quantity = 6519.95 angstrom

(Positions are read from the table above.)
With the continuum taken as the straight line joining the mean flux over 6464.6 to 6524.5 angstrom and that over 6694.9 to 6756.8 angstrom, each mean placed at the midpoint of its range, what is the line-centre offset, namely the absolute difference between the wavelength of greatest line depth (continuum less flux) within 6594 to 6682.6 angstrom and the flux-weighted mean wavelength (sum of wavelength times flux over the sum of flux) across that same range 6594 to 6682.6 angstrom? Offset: 39.9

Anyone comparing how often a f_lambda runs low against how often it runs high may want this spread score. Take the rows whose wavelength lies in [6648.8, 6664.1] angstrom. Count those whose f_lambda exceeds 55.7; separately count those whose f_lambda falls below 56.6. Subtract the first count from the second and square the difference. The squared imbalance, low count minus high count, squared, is 1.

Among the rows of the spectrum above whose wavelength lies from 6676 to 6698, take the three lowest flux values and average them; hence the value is 53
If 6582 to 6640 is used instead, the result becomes 55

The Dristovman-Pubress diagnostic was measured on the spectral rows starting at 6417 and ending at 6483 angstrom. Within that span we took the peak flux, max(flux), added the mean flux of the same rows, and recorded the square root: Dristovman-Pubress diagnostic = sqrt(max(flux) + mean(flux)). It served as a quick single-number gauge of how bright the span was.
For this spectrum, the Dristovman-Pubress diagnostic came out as 10.6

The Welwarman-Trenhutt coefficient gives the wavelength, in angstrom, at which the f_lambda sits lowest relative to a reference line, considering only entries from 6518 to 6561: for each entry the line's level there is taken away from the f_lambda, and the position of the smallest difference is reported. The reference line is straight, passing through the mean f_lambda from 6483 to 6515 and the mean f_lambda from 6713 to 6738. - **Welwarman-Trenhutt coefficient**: 6519.95 angstrom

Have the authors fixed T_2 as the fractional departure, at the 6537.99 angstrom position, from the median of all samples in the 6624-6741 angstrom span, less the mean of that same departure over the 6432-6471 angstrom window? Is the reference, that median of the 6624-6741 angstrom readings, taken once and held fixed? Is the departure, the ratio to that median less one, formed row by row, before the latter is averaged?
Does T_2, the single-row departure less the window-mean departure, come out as 0.05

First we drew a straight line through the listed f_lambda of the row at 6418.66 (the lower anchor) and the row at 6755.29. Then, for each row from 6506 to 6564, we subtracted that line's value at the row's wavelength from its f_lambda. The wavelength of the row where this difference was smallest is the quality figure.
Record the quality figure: 6516.95 angstrom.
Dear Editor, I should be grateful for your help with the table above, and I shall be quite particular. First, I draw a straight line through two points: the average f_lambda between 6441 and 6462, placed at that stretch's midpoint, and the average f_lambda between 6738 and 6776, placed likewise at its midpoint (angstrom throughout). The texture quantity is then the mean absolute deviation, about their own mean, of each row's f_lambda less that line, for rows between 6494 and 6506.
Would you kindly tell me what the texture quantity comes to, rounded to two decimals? 0.79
